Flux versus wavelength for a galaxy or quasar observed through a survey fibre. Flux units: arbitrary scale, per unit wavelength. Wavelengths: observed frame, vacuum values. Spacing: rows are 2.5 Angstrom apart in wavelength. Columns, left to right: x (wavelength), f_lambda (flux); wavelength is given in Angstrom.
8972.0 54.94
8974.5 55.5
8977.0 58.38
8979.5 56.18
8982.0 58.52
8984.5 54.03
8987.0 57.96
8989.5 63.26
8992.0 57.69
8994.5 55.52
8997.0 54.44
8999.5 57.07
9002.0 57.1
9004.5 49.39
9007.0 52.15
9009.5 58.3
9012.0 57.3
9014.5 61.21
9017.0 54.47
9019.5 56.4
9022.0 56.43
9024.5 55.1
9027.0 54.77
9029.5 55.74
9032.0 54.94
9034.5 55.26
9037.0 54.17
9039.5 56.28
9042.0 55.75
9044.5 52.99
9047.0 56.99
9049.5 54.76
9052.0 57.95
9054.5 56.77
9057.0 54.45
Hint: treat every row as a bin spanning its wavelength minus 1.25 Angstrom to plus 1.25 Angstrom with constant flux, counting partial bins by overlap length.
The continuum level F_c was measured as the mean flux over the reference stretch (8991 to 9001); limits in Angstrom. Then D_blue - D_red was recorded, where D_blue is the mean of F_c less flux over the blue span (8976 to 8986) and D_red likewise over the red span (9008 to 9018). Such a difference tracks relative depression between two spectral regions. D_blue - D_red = 1.0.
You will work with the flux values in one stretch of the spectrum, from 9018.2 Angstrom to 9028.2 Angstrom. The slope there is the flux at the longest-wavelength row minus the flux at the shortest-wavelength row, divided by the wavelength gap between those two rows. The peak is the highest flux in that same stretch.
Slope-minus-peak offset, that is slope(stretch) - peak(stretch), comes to -56.6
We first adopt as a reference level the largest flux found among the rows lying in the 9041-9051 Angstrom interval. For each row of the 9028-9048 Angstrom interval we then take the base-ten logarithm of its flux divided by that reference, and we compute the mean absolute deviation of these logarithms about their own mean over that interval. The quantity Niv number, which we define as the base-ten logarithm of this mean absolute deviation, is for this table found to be -2.1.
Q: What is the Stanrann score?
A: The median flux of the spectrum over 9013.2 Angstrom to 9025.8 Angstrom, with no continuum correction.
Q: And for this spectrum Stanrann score 56.4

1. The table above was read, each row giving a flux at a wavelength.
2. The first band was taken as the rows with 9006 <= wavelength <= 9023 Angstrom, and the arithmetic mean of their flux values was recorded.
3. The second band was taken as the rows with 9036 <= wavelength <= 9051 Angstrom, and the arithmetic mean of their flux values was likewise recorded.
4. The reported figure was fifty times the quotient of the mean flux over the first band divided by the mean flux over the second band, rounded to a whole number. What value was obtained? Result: 51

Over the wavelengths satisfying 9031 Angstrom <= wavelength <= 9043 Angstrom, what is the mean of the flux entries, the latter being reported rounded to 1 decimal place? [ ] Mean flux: 55.3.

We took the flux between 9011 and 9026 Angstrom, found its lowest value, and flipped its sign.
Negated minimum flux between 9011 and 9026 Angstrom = -54.5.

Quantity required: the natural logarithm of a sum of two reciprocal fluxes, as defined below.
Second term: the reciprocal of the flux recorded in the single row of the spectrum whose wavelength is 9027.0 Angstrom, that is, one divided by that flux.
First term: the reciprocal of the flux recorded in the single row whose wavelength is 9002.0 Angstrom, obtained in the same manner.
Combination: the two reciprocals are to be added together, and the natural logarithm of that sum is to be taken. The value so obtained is -3.331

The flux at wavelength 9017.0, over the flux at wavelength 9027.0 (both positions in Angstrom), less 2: -1.01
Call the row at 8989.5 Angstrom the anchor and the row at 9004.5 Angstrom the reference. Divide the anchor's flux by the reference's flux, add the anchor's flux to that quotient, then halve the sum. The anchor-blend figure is 32.3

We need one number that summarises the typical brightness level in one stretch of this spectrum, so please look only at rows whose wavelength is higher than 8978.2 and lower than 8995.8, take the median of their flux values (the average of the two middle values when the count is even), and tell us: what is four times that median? 231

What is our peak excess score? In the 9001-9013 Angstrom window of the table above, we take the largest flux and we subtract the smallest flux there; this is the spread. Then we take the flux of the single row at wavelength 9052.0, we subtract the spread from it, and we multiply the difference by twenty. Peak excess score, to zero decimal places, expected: 981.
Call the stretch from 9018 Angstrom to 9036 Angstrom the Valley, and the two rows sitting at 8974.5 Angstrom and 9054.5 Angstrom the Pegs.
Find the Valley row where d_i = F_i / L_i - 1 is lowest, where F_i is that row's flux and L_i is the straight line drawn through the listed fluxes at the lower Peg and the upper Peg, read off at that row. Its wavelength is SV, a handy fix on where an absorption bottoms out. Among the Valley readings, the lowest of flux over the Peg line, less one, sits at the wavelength 9027.0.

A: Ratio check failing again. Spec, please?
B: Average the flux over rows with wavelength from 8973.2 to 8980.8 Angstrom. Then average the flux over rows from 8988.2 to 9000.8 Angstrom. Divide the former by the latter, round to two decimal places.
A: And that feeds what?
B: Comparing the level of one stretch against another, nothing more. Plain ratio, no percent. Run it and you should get 0.98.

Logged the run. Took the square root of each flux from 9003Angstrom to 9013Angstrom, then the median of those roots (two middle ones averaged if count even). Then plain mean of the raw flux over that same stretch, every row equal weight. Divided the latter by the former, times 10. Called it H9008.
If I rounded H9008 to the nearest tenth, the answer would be 73.4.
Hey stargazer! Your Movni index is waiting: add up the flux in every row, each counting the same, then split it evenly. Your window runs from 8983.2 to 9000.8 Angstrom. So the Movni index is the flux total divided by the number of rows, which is 57.1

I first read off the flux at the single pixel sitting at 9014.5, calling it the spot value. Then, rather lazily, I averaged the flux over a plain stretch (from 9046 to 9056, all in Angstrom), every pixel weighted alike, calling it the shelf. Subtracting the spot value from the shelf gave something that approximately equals -5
